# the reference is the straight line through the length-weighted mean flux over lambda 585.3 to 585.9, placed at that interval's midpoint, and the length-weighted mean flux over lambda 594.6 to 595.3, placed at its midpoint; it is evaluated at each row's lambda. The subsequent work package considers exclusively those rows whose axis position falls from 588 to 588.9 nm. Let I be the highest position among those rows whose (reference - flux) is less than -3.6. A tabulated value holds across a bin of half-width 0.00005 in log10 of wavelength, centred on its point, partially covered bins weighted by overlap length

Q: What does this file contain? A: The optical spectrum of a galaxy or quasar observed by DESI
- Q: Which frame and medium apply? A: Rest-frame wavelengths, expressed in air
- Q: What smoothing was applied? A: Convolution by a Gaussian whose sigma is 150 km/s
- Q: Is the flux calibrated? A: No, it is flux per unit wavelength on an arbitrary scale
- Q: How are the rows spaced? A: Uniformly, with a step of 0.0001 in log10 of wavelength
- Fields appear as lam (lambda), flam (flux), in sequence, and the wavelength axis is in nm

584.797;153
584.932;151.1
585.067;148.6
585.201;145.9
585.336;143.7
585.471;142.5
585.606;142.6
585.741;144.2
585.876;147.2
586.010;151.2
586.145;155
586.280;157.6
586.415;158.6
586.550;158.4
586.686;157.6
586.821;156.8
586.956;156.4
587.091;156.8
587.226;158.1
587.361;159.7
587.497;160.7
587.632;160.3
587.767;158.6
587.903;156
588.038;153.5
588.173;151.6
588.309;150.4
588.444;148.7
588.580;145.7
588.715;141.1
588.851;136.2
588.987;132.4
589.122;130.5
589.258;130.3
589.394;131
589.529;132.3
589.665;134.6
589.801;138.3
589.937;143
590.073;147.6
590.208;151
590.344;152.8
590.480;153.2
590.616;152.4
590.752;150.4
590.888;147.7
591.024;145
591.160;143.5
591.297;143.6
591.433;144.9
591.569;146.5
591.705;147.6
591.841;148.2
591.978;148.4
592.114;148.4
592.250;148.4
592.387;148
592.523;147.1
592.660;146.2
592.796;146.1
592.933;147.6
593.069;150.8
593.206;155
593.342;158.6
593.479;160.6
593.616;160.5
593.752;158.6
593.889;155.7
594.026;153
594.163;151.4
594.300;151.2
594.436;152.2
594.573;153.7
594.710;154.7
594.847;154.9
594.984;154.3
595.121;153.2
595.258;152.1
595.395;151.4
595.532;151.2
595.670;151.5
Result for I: 588.309 nm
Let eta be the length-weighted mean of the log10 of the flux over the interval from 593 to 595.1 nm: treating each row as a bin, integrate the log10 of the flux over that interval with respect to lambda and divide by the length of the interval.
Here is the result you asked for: 2.19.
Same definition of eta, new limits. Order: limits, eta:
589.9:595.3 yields 2.18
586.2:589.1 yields 2.18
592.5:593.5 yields 2.18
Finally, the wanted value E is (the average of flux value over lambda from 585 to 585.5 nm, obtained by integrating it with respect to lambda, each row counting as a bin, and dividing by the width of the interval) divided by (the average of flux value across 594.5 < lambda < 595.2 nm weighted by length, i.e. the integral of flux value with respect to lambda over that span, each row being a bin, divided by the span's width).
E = 0.94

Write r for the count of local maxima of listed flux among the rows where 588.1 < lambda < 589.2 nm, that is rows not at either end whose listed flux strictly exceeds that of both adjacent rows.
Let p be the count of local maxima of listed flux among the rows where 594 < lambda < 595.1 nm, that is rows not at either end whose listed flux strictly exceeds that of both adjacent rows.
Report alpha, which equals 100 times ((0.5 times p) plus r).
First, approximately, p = 1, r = 0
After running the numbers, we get 50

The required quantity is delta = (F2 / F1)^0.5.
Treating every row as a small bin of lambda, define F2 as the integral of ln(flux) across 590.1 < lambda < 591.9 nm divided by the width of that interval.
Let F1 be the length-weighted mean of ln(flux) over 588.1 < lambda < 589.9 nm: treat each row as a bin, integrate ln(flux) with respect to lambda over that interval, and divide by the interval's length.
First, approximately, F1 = 4.93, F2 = 5.00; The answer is 1.01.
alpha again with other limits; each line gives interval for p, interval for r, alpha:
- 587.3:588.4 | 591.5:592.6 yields 50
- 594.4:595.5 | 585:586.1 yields 50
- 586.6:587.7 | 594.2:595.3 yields 150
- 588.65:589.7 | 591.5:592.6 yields 0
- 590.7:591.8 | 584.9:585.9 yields 0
